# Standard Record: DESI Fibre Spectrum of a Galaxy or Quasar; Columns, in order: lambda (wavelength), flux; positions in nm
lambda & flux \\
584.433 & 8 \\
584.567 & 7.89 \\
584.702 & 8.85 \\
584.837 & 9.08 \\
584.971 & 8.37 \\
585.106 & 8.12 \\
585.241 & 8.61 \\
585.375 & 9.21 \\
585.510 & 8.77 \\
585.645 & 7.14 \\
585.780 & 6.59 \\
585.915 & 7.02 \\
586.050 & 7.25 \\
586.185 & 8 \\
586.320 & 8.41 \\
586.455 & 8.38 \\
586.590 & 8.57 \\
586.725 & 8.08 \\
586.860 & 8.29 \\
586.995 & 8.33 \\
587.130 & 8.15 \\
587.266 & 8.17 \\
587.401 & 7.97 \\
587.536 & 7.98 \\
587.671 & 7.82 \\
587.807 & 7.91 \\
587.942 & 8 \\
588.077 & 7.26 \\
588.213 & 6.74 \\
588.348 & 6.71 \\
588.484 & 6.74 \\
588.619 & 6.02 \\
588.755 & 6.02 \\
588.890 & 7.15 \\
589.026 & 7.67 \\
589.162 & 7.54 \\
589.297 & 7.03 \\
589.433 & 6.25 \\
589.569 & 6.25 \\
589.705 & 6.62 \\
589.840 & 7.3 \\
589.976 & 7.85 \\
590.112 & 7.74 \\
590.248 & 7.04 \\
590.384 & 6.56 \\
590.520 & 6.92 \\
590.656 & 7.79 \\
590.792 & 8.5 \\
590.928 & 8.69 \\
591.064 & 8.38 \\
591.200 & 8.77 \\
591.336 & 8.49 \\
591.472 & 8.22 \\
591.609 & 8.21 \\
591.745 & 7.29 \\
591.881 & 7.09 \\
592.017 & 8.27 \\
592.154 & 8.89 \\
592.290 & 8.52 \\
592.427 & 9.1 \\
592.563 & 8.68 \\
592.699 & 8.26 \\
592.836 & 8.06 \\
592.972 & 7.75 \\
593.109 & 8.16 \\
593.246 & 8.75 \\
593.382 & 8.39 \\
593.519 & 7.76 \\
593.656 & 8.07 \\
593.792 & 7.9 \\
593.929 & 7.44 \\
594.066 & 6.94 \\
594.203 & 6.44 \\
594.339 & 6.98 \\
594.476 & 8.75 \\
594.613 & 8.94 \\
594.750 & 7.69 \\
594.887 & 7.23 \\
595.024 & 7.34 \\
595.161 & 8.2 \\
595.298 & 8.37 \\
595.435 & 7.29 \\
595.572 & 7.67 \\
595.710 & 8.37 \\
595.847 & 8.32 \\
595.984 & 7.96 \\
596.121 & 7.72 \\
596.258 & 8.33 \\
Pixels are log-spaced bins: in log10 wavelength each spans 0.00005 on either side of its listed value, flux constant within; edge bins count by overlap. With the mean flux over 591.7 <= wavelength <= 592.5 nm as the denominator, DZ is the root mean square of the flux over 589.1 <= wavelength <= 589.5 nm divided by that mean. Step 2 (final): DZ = 0.85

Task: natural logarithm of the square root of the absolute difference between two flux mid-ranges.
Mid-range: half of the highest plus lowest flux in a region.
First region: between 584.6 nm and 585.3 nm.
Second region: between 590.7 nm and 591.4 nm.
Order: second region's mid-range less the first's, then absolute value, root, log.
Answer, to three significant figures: -1.84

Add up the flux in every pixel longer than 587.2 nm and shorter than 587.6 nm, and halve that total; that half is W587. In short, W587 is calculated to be 12.1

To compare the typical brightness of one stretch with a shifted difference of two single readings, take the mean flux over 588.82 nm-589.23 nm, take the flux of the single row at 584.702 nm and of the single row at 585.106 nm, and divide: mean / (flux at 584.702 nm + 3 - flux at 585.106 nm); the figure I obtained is 2.0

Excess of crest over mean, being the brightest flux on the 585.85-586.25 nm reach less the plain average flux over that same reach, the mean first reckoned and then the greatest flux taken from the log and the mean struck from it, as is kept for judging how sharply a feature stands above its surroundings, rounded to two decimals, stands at 0.58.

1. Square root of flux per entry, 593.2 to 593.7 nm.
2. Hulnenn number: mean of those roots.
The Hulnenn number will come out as 2.87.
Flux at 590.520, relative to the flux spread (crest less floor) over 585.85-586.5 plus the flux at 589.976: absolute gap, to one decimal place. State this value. 2.3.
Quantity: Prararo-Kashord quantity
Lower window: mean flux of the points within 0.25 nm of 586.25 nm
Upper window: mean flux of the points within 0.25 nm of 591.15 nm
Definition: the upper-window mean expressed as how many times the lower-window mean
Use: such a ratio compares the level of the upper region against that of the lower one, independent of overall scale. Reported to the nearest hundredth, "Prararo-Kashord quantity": 1.07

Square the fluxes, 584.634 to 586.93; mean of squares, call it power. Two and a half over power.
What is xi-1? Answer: 0.037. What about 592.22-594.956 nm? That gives 0.039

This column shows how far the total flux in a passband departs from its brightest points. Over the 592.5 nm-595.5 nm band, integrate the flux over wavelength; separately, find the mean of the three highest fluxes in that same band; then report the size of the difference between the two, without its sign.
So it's 15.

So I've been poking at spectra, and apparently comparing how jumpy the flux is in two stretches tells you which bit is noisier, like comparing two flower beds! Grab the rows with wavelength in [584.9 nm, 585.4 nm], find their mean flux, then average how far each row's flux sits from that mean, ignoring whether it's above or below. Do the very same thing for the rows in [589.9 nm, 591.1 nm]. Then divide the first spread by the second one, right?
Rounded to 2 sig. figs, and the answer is 0.57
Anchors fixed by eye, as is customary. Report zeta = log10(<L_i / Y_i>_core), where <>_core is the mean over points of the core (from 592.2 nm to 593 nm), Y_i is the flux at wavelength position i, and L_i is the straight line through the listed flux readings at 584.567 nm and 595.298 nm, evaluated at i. -0.01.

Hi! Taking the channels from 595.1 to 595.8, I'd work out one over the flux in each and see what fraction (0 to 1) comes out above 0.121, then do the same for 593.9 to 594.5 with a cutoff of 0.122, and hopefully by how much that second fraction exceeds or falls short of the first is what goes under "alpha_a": 0.2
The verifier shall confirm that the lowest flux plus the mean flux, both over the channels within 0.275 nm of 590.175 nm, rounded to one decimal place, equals 13.9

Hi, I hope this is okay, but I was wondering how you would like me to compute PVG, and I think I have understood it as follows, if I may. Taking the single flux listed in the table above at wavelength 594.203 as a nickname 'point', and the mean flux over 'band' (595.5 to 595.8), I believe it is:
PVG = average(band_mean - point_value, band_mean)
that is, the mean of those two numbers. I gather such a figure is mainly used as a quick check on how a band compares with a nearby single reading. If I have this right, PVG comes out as 4.8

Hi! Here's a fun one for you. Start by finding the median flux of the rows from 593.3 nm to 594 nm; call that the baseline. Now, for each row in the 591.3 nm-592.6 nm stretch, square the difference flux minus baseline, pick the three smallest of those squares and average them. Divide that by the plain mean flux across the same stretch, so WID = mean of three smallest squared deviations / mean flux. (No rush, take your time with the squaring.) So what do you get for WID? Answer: 0.014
